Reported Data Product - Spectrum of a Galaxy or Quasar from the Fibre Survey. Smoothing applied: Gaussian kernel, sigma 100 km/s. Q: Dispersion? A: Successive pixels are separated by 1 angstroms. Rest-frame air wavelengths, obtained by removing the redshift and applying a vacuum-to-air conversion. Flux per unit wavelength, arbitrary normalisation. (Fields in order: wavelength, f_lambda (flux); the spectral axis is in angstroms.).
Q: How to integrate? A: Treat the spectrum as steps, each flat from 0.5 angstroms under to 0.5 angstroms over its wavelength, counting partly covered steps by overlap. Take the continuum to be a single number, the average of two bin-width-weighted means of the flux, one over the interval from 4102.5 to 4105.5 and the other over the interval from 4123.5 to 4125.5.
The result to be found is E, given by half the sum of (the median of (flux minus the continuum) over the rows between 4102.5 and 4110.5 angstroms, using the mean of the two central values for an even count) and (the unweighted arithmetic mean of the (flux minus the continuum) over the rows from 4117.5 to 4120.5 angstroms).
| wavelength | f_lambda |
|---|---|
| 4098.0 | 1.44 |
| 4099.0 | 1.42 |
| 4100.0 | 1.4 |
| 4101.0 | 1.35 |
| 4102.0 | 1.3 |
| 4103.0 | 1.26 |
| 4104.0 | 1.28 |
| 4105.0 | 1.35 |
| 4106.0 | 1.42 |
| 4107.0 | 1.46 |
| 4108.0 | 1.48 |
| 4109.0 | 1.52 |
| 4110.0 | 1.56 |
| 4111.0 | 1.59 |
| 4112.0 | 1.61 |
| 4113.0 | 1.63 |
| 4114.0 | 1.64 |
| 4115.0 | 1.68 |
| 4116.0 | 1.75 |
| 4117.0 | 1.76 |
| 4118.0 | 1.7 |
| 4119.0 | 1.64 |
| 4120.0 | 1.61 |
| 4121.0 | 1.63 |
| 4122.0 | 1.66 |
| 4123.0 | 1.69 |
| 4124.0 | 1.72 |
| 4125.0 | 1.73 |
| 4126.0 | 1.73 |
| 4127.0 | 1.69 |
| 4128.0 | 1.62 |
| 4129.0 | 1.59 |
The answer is 0.03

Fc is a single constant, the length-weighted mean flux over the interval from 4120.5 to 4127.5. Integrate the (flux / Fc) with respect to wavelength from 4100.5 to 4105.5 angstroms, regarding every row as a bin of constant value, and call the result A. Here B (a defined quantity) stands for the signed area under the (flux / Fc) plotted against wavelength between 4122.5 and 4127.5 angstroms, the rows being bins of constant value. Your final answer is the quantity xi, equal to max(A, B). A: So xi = 5.06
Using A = 3.9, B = 5.06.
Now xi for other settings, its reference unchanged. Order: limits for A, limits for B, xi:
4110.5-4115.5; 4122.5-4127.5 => 5.06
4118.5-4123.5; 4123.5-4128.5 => 5.02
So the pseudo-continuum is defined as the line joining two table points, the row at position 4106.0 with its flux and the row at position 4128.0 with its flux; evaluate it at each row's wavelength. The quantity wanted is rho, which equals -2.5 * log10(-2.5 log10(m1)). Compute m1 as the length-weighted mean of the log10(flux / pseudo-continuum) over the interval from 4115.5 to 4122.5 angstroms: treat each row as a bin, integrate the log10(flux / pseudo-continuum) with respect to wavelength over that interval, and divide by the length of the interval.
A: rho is -1.378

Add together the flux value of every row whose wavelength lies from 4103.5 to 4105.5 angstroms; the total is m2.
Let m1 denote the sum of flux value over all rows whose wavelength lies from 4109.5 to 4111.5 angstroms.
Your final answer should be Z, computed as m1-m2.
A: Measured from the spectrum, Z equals 0.5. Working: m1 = 3.15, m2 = 2.63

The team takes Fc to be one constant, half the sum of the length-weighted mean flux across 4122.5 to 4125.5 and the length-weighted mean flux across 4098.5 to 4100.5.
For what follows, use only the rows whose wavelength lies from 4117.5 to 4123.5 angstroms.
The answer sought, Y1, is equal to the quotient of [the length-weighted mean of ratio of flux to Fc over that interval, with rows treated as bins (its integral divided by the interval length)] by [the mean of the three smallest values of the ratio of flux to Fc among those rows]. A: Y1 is 1.02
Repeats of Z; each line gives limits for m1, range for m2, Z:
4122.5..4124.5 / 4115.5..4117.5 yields -0.1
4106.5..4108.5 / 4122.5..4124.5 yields -0.5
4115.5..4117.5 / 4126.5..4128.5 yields 0.2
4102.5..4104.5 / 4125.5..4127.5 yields -0.9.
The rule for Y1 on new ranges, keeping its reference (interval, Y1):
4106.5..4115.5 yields 1.06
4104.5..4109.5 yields 1.03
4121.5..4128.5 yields 1.02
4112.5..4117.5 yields 1.03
